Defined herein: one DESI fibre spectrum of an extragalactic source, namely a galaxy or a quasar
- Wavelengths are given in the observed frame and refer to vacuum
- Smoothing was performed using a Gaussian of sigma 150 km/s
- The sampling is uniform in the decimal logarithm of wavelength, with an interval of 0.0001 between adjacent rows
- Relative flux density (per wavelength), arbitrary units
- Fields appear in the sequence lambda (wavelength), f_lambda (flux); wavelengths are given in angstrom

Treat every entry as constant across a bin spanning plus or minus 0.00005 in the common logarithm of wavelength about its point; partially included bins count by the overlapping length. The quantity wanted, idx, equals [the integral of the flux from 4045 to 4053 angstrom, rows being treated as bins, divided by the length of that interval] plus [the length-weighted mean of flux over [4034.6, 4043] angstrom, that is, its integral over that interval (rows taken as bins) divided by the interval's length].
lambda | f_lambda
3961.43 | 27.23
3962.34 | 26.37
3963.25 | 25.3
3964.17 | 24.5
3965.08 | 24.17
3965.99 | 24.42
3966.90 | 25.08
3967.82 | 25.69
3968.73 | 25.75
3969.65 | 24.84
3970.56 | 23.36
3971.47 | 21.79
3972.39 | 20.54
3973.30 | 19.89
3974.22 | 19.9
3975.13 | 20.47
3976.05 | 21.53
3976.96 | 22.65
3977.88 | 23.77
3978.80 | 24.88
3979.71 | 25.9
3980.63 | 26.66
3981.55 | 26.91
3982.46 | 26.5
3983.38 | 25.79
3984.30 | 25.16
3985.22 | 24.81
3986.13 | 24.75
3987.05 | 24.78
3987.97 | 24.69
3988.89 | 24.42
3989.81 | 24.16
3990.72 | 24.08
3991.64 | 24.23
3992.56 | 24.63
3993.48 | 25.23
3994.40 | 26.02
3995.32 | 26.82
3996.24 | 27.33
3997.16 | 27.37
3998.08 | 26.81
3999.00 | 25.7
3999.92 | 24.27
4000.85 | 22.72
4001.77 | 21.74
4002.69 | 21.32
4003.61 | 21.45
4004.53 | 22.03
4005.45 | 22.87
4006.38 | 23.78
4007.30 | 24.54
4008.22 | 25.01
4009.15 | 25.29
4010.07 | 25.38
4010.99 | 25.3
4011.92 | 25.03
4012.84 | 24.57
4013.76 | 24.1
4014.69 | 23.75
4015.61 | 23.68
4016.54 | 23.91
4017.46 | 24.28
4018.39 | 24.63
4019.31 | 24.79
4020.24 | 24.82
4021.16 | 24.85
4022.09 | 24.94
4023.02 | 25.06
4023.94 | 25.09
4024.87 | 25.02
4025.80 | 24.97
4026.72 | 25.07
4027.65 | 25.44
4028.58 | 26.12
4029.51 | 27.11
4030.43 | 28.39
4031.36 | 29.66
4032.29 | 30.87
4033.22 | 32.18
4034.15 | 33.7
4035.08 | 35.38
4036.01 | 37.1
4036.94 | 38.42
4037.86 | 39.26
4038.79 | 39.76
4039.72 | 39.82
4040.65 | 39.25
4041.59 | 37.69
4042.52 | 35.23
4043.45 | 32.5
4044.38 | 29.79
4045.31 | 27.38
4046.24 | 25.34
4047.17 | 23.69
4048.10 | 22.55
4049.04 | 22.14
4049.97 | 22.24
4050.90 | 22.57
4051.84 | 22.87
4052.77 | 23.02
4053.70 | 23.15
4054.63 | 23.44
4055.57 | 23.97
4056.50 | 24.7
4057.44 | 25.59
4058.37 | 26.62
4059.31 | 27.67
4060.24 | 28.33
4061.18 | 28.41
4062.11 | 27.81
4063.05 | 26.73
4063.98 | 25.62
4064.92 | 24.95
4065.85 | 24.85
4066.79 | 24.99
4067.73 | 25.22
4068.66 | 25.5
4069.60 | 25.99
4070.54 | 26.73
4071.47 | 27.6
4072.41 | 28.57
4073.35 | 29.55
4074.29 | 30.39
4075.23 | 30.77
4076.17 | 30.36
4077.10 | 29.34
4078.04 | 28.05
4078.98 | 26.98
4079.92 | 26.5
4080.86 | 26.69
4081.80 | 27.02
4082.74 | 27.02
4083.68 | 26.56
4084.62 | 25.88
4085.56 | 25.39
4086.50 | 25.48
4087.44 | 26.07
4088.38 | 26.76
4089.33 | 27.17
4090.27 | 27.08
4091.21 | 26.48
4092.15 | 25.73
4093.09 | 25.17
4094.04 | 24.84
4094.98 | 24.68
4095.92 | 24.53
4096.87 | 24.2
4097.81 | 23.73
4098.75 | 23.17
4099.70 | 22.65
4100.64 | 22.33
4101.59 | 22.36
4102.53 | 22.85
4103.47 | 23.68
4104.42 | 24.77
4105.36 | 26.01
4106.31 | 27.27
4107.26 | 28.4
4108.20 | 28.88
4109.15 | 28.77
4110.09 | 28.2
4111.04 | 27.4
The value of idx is 61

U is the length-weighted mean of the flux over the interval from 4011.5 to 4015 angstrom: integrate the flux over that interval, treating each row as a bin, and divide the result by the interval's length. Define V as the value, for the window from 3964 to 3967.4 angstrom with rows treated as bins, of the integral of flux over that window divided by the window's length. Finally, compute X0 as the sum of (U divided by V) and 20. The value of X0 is 21.0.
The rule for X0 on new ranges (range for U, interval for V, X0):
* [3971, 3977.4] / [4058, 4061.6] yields 20.8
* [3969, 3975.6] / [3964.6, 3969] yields 20.9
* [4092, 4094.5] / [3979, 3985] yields 21.0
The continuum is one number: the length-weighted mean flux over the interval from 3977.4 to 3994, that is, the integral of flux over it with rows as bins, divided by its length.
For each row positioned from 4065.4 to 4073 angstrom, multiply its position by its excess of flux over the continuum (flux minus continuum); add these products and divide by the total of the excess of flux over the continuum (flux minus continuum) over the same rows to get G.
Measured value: 4071.5 angstrom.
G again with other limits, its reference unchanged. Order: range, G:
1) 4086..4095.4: 4089.2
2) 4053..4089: 4074.5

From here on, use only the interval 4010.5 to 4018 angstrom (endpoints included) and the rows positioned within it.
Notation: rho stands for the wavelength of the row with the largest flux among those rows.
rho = 4010.99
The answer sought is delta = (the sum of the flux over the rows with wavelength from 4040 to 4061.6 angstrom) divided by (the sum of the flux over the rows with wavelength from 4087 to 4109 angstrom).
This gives 1.07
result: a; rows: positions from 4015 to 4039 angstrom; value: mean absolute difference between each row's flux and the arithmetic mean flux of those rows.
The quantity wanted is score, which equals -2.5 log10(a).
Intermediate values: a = 4.5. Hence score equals -1.6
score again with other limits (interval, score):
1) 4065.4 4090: -0.3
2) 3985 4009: -0.2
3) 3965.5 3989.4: -0.6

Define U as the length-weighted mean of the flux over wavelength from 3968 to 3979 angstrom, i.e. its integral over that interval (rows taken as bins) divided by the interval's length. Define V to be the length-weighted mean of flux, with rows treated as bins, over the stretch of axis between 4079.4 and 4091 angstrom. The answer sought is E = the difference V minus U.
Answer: 4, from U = 22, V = 26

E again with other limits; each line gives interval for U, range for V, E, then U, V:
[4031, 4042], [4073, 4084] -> -8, 36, 28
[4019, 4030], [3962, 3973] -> -1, 25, 24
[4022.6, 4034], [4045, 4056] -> -4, 27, 23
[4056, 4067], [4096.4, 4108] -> -2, 26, 24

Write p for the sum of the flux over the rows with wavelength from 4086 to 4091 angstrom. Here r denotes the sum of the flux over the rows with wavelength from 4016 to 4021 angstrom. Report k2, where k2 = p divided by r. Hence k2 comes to 1.08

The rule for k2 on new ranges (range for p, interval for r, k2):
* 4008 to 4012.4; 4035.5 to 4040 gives 0.65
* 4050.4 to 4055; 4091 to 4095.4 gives 0.91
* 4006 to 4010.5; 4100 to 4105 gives 1.07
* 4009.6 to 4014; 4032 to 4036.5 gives 0.73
